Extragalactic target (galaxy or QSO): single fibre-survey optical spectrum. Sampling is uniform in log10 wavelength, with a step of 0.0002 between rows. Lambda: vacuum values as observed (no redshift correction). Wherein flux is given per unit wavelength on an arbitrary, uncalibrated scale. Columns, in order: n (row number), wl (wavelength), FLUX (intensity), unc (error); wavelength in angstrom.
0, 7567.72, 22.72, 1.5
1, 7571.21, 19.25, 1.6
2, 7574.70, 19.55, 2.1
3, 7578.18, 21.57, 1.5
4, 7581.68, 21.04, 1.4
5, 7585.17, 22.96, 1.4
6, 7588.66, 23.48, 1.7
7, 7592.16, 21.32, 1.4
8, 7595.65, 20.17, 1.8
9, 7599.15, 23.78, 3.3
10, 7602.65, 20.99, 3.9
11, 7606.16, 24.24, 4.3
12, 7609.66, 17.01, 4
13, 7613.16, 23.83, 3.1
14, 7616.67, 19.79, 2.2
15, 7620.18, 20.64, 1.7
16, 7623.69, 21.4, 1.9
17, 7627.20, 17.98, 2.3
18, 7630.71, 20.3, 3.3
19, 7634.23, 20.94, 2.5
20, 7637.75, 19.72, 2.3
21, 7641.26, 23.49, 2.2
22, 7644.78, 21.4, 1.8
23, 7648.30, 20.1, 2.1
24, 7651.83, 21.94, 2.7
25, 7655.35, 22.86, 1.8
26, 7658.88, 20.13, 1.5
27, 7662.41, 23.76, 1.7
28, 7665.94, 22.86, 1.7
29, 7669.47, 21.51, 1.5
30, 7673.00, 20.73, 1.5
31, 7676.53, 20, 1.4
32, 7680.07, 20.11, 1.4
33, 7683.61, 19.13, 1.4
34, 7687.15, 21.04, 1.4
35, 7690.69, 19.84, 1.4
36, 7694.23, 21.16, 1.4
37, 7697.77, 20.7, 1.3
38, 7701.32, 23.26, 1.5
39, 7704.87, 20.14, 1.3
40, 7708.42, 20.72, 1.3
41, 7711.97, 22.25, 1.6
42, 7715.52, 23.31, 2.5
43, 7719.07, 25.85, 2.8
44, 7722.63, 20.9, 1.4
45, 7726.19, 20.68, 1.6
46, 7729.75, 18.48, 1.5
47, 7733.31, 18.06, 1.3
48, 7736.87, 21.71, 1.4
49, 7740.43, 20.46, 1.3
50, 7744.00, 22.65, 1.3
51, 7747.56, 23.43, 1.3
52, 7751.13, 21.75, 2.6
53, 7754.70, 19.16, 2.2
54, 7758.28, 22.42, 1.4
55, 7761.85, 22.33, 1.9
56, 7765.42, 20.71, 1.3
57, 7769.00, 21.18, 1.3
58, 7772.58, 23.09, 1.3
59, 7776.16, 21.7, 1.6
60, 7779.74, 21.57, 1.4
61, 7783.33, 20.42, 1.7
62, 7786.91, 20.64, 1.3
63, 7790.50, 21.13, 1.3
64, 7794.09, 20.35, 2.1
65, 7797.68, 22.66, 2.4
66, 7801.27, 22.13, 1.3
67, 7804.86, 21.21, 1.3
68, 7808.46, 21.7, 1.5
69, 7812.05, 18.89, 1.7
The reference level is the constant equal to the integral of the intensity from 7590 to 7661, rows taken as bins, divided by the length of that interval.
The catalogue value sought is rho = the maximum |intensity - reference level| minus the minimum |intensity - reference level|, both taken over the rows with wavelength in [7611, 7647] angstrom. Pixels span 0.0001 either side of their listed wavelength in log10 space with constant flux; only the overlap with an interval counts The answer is 3.0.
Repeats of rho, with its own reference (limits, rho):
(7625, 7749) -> 4.7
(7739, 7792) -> 2.3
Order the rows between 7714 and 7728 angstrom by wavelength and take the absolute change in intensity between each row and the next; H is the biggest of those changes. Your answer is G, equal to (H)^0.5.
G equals 2.2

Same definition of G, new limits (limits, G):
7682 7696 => 1.4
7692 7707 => 1.8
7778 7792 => 1.1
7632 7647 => 1.9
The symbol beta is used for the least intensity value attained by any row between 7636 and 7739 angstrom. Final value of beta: 18.06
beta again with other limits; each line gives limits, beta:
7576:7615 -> 17.01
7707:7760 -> 18.06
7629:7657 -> 19.72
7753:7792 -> 19.16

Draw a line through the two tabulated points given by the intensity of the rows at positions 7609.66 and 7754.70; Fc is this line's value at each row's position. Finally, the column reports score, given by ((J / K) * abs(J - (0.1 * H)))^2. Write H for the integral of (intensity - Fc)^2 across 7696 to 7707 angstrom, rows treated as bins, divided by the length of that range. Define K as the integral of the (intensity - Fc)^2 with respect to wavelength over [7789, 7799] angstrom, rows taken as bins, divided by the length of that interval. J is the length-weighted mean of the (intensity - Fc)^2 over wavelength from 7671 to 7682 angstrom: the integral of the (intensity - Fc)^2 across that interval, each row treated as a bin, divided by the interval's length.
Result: 49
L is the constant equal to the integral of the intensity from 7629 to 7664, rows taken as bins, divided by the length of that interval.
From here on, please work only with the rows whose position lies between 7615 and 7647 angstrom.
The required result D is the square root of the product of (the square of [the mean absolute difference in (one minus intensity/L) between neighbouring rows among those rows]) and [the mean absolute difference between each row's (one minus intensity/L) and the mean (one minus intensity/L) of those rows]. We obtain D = 0.019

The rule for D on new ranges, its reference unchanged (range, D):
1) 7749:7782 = 0.013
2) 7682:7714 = 0.015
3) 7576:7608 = 0.023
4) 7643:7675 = 0.017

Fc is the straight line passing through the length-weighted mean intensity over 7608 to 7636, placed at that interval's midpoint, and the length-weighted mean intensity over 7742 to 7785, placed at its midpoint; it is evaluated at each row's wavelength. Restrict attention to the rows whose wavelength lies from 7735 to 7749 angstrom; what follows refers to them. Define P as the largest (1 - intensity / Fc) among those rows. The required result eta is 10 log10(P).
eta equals -13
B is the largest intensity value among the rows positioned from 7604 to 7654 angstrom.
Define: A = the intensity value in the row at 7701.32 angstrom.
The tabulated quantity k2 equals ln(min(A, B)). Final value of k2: 3.15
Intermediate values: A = 23.26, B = 24.24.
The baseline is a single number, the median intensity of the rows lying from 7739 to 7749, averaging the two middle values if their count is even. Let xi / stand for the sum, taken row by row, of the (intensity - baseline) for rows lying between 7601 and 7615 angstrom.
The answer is -5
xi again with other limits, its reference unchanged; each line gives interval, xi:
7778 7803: -10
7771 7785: -4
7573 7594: -6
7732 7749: -7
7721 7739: -13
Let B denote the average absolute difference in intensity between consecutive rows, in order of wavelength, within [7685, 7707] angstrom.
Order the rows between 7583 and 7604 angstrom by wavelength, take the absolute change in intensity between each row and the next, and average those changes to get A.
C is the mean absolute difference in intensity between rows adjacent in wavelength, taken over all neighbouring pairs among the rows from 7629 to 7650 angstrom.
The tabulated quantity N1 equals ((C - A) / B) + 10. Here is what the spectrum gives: 9.9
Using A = 2.0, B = 1.7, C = 1.8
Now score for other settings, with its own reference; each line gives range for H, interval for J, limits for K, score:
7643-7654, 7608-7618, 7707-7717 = 498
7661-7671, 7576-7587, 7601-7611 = 830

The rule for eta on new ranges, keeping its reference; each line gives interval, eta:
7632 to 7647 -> -15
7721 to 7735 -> -8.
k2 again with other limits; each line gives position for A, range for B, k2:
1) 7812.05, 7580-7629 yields 2.94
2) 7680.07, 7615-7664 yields 3.00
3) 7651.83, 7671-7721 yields 3.09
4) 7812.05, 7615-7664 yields 2.94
